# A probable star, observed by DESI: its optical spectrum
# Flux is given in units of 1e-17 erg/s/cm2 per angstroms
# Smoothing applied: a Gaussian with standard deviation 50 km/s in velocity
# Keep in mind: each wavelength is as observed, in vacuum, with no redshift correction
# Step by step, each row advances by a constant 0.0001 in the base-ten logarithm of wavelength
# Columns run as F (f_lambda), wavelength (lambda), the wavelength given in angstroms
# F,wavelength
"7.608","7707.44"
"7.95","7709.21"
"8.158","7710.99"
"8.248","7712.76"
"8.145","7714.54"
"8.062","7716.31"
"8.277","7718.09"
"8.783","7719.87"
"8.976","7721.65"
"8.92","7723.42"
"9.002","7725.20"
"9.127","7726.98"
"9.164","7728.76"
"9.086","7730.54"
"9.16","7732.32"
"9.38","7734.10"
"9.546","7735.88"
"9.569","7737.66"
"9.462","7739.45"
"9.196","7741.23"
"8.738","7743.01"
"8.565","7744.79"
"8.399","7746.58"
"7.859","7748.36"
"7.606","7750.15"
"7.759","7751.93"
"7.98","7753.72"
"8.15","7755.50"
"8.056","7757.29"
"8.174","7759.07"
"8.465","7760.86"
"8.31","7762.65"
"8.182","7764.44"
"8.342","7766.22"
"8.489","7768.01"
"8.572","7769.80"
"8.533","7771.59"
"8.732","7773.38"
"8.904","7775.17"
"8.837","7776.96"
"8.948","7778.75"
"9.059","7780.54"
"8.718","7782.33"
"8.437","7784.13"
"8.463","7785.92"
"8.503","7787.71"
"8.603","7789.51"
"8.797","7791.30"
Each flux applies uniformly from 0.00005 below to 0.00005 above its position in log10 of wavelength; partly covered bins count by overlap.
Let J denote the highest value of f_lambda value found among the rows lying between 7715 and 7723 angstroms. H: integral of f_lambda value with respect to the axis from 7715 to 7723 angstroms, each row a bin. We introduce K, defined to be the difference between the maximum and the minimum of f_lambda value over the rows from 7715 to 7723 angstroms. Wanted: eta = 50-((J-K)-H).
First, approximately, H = 68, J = 8.976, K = 0.91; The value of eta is 110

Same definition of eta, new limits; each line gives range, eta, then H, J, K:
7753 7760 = 99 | 57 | 8.174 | 0.19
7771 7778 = 103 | 61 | 8.904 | 0.37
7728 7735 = 105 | 64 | 9.38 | 0.29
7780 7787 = 102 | 61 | 9.059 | 0.62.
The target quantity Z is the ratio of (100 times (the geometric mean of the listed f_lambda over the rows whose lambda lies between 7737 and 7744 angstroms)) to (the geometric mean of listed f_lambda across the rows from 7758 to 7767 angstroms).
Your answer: 111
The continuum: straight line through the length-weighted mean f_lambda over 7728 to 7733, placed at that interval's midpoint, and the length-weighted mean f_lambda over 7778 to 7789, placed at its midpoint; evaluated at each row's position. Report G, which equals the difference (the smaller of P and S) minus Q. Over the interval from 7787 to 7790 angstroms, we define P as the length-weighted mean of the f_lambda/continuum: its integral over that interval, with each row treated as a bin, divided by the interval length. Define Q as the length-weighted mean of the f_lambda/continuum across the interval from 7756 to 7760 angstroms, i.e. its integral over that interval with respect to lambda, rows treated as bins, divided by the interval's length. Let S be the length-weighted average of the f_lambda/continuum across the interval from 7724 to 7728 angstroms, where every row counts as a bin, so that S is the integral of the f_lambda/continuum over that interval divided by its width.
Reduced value 0.07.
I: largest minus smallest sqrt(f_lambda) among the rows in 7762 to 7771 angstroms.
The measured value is 0.07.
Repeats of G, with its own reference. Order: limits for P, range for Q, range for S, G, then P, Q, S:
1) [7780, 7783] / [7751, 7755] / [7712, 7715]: 0.00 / 1.02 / 0.88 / 0.88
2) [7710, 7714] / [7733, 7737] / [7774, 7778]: -0.16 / 0.88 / 1.04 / 1.01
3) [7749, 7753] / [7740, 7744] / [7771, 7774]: -0.14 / 0.86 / 1.00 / 0.98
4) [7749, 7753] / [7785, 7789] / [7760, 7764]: -0.12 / 0.86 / 0.98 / 0.94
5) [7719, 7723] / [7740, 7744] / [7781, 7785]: -0.03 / 0.97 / 1.00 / 0.99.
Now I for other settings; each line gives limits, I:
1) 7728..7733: 0.01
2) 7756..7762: 0.07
